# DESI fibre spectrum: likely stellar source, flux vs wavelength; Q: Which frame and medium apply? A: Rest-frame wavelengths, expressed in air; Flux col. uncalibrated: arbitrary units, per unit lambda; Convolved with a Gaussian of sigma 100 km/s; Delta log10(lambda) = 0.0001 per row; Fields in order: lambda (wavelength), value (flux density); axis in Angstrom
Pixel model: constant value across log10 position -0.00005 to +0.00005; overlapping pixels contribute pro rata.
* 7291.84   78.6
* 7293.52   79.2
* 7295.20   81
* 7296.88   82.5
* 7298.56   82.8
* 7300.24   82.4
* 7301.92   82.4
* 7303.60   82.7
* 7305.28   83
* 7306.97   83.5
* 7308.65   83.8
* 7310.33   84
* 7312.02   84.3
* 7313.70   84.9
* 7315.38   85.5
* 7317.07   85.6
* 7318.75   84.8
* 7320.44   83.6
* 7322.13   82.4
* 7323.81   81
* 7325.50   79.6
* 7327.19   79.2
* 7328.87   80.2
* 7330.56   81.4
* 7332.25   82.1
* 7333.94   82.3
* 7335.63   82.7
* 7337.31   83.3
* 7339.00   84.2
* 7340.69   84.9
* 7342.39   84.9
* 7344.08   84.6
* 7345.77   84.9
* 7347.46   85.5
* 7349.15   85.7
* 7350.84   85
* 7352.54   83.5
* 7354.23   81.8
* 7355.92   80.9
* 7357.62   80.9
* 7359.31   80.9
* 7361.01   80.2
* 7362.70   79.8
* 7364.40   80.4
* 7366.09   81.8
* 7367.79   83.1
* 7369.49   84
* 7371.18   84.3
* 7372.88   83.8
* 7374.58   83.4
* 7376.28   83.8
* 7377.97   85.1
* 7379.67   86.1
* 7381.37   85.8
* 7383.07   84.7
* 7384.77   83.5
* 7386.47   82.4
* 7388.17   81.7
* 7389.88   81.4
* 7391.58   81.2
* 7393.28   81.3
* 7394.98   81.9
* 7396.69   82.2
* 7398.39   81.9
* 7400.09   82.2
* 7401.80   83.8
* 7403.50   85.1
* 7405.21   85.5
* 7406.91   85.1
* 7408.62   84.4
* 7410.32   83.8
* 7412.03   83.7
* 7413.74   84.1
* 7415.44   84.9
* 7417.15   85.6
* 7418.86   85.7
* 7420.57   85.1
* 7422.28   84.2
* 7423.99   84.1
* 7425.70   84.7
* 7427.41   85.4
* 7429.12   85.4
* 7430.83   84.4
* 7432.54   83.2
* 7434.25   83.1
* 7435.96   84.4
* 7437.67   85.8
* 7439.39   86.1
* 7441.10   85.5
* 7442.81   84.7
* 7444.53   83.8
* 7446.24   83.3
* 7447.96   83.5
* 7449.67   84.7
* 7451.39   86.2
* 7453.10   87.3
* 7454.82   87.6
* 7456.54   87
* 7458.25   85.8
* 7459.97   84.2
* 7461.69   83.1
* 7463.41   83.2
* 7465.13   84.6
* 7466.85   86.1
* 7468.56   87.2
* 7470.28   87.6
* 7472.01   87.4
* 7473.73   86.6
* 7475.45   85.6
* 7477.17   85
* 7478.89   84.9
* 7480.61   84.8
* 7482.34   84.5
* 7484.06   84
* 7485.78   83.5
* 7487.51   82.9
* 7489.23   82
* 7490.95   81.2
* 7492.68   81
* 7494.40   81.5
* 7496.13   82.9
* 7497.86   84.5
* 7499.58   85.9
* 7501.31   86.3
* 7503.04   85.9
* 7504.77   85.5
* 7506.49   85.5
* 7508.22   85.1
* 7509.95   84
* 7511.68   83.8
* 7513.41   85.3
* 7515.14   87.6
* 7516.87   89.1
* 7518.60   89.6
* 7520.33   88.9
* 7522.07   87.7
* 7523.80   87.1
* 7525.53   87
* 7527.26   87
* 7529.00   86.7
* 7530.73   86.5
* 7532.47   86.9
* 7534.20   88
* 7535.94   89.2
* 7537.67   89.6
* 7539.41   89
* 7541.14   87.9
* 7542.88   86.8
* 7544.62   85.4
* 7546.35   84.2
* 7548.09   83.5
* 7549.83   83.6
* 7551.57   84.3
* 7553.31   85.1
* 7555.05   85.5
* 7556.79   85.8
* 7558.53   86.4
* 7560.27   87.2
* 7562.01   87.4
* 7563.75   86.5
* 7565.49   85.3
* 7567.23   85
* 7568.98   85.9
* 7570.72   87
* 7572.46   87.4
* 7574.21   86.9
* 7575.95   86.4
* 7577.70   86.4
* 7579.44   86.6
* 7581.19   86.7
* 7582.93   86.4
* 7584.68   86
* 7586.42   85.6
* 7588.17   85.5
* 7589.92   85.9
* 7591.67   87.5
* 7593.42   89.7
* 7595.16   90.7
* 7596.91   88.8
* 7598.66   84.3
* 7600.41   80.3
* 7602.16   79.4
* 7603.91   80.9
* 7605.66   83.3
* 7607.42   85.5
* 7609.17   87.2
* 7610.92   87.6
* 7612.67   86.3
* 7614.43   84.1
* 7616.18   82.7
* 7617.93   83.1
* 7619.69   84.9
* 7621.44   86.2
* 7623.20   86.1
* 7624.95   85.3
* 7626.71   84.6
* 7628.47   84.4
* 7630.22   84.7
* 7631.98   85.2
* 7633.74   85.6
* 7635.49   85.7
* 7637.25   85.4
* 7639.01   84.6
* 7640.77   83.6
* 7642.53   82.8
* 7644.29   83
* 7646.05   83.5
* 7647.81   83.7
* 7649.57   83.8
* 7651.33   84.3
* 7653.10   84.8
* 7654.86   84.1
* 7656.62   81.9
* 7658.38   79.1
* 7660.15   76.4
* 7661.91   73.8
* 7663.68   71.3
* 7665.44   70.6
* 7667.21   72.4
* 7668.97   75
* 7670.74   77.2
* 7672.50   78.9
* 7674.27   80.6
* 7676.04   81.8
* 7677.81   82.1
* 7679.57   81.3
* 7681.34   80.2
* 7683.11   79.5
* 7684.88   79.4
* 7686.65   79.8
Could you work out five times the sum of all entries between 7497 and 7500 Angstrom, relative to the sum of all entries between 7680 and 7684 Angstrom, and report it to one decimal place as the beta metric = 5.3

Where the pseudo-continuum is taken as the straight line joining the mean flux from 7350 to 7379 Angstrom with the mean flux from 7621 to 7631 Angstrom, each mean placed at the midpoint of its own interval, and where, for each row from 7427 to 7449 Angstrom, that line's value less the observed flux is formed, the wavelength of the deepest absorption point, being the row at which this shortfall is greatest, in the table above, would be 7434.25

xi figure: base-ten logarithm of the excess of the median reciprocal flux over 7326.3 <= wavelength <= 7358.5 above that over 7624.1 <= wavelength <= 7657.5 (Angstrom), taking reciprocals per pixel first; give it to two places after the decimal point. -3.81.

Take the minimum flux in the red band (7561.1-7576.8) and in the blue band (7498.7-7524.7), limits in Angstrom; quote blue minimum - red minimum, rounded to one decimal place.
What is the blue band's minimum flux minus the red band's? -1.2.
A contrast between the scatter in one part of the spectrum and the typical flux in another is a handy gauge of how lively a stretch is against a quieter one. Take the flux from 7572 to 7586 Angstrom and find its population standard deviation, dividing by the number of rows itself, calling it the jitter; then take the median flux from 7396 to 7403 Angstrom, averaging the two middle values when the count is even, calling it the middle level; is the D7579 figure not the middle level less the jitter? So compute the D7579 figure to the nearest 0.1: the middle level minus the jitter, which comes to 81.8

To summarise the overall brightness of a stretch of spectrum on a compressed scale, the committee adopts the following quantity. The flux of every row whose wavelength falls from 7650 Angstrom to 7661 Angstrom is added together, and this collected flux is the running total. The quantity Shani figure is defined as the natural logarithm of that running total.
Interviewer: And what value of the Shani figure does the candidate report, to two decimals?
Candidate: 6.20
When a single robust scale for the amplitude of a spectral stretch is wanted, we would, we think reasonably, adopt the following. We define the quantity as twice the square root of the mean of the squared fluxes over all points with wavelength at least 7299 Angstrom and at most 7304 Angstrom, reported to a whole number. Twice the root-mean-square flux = 165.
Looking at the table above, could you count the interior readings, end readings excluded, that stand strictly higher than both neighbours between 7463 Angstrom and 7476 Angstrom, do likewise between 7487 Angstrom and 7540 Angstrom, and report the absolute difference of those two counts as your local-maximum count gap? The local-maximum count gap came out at 2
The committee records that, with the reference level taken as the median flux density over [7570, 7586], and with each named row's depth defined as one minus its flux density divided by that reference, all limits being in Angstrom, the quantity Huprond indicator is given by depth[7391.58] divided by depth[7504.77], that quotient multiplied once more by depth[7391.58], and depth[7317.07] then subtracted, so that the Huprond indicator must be 0.3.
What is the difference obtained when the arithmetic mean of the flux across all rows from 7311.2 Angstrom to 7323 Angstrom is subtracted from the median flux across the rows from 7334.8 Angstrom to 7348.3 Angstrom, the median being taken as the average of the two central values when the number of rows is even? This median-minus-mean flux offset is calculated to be 0.3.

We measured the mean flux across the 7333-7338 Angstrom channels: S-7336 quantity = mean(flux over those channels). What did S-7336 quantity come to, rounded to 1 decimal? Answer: 82.8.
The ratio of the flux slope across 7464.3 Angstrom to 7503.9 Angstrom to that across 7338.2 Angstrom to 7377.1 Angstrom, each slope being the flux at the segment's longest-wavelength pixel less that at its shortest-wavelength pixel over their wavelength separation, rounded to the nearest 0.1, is -3.2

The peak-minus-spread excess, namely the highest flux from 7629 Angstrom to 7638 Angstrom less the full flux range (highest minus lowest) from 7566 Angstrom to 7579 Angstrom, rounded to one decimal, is 83.3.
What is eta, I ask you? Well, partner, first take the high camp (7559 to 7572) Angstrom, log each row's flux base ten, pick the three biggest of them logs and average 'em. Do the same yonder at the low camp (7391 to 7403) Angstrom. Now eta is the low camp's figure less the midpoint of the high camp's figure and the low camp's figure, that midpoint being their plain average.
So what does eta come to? -0.011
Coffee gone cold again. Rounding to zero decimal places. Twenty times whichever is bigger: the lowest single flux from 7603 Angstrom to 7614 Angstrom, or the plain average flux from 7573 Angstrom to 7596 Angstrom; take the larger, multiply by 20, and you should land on 1739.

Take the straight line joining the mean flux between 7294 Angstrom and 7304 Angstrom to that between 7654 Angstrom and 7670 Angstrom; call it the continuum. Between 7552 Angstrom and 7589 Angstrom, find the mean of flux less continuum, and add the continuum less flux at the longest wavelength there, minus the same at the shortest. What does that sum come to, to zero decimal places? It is 8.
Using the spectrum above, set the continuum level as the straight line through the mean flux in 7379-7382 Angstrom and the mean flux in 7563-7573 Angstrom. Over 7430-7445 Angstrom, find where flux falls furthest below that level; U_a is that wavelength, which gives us 7434.25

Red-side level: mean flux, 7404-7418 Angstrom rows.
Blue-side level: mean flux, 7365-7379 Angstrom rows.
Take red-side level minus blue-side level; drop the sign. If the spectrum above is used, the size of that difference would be 0.97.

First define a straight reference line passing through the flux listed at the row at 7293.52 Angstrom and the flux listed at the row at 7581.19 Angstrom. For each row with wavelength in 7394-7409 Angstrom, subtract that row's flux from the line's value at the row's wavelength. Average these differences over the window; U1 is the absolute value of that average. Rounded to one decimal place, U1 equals 1.5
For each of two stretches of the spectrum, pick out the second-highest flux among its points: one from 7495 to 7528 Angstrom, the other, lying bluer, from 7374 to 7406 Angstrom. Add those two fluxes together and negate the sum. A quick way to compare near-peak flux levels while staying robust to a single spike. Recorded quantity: -175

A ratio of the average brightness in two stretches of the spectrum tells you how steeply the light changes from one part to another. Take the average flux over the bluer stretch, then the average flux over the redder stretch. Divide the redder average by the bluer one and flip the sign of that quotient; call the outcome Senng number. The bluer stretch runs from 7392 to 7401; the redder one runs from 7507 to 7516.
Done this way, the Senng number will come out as -1.040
